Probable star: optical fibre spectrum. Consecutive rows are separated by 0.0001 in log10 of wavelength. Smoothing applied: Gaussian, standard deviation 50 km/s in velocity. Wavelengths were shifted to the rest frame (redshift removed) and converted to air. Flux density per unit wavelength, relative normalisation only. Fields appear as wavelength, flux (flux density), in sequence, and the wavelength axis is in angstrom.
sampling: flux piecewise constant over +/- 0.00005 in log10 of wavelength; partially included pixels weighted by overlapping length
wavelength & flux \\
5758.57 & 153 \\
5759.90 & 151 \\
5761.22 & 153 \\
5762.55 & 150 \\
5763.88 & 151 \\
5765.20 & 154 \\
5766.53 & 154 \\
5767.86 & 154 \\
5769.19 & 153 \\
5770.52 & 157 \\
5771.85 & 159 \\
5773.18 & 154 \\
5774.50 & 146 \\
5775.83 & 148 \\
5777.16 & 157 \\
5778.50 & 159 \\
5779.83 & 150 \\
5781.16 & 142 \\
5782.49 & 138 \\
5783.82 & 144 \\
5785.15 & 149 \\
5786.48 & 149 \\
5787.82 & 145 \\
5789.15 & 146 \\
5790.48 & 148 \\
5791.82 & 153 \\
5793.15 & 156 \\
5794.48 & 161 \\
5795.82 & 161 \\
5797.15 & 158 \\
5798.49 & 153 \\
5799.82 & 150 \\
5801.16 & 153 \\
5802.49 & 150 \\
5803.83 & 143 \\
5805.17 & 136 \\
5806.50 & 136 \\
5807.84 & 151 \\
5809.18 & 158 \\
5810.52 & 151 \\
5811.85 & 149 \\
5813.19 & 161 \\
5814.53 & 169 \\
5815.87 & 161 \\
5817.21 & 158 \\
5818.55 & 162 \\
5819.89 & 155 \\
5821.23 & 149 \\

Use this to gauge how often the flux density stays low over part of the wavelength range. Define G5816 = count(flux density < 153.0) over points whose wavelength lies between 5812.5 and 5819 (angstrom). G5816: 0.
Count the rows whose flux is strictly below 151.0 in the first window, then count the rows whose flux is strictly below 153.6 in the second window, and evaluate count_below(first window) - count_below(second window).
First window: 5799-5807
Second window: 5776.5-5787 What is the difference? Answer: -1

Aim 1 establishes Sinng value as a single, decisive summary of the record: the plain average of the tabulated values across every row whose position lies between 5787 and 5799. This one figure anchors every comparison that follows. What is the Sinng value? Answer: 153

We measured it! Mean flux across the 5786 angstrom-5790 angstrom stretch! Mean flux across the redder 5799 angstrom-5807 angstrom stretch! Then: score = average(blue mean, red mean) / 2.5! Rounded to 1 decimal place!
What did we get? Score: 58.3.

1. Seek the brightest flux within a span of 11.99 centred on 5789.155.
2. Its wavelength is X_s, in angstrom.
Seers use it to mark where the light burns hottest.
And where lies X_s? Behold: 5794.48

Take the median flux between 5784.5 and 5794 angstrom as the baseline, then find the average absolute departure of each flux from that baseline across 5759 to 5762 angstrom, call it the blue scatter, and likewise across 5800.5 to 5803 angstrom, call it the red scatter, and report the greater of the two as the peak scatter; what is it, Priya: 3.0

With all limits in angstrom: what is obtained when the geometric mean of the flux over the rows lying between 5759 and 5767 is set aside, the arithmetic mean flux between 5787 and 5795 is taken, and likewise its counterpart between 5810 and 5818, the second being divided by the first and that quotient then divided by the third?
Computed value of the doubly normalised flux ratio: 0.0063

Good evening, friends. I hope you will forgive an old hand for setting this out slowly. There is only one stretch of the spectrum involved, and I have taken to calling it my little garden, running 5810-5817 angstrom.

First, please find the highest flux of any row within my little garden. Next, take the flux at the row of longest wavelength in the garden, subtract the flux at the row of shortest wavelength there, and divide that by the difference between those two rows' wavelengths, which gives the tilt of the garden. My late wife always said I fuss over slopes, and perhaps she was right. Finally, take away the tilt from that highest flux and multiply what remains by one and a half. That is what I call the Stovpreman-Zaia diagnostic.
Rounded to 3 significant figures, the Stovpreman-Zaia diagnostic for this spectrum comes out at 251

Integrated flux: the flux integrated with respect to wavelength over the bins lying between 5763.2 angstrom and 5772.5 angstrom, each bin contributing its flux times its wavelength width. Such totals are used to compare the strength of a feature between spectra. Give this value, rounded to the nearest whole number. 1437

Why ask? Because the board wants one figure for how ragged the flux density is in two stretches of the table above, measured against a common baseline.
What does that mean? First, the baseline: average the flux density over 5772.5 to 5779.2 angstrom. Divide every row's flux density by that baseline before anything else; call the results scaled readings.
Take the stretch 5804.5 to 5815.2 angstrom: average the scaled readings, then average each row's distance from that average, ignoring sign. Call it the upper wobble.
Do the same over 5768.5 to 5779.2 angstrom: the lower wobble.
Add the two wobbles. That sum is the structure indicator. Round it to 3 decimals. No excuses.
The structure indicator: 0.081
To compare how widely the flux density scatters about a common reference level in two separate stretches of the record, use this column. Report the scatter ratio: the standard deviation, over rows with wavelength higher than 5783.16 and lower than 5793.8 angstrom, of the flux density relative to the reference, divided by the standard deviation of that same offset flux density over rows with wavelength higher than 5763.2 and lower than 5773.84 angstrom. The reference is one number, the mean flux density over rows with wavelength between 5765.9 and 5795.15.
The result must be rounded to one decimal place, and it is 1.7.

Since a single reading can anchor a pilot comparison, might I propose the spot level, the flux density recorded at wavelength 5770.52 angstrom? 157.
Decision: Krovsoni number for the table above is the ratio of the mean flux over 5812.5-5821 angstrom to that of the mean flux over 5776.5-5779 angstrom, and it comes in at 1.02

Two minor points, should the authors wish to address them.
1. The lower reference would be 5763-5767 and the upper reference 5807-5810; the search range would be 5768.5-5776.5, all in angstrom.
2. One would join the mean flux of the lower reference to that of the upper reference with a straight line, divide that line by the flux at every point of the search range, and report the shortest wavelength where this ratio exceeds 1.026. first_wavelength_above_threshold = 5774.50 angstrom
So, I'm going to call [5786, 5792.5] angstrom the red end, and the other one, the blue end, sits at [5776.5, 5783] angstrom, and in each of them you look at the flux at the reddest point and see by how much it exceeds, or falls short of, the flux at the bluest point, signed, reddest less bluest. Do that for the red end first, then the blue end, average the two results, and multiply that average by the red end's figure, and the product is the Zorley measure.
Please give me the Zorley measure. -30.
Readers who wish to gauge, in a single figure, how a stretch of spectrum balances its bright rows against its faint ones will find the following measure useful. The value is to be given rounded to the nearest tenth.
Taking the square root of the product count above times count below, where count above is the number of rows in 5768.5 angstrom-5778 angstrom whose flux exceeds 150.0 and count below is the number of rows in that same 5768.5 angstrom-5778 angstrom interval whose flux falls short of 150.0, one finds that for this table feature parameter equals 3.2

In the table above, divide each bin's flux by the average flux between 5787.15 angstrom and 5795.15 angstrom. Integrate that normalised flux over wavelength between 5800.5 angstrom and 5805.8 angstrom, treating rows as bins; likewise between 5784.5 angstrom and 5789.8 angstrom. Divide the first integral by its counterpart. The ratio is 0.99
